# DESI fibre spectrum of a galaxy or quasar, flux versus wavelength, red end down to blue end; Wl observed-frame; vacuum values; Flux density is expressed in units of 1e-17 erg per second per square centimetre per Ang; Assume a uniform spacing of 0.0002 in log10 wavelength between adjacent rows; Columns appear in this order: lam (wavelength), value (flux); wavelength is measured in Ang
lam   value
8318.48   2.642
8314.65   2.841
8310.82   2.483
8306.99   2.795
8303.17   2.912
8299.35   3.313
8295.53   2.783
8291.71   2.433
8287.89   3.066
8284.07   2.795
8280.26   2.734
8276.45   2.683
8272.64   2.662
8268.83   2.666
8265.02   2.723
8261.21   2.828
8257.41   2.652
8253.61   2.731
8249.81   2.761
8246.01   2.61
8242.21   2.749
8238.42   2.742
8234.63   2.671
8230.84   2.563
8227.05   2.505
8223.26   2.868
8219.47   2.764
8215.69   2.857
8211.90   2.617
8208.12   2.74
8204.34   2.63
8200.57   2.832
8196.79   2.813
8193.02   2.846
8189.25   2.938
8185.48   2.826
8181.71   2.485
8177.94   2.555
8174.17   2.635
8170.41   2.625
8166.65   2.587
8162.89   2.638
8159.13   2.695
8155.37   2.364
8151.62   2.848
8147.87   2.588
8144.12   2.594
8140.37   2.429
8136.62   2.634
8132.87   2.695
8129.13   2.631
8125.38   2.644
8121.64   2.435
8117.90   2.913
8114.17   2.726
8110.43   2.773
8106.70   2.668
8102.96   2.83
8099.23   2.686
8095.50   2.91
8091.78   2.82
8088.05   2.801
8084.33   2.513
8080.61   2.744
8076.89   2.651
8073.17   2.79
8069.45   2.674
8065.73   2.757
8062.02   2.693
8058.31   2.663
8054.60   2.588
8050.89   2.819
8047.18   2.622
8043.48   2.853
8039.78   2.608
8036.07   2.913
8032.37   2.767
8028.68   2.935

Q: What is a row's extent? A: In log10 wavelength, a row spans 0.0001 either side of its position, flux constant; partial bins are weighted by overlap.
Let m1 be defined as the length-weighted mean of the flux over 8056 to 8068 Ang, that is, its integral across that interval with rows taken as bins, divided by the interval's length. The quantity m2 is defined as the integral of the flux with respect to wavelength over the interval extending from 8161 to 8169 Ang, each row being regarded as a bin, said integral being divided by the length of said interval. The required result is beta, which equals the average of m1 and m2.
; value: 2.66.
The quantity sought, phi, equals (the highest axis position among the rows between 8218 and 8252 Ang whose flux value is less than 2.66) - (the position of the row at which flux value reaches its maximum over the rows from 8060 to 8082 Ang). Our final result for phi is 172.8 Ang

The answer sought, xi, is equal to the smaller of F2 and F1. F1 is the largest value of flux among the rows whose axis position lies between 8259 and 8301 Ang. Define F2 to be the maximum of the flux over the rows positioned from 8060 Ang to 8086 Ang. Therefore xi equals 2.79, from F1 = 3.313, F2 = 2.79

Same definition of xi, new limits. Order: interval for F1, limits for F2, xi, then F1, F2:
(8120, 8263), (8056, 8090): 2.80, 2.938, 2.801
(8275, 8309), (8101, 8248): 2.94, 3.313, 2.938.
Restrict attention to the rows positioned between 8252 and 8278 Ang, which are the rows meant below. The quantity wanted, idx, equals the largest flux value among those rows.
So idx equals 2.828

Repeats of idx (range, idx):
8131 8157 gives 2.848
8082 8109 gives 2.91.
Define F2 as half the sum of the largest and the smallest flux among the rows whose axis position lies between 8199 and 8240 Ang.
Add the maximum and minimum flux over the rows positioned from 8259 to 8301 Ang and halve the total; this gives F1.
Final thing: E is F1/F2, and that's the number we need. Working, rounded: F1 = 2.87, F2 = 2.69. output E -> 1.07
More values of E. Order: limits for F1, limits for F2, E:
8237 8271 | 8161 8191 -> 1.00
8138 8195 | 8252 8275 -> 0.97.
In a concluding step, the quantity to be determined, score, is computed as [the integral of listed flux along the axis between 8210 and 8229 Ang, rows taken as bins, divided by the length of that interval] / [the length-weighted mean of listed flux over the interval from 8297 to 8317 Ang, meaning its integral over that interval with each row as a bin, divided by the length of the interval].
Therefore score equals 0.95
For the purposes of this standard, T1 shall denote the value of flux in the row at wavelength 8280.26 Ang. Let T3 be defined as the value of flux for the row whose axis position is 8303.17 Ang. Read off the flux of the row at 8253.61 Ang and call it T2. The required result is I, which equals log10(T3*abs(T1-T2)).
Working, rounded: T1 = 2.734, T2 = 2.731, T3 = 2.912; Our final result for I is -2.1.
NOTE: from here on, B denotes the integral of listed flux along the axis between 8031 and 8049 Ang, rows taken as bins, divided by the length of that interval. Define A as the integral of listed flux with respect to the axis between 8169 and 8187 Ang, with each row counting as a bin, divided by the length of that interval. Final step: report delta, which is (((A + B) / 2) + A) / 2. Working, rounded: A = 2.62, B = 2.75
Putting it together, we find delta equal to 2.65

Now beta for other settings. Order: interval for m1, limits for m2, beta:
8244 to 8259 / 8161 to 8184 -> 2.64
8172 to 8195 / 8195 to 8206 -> 2.74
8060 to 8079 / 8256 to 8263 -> 2.73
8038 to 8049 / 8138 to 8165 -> 2.65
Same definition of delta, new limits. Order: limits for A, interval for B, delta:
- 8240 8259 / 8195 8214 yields 2.71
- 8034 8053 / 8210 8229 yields 2.75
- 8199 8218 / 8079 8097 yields 2.74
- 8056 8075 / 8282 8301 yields 2.75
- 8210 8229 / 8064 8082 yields 2.72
